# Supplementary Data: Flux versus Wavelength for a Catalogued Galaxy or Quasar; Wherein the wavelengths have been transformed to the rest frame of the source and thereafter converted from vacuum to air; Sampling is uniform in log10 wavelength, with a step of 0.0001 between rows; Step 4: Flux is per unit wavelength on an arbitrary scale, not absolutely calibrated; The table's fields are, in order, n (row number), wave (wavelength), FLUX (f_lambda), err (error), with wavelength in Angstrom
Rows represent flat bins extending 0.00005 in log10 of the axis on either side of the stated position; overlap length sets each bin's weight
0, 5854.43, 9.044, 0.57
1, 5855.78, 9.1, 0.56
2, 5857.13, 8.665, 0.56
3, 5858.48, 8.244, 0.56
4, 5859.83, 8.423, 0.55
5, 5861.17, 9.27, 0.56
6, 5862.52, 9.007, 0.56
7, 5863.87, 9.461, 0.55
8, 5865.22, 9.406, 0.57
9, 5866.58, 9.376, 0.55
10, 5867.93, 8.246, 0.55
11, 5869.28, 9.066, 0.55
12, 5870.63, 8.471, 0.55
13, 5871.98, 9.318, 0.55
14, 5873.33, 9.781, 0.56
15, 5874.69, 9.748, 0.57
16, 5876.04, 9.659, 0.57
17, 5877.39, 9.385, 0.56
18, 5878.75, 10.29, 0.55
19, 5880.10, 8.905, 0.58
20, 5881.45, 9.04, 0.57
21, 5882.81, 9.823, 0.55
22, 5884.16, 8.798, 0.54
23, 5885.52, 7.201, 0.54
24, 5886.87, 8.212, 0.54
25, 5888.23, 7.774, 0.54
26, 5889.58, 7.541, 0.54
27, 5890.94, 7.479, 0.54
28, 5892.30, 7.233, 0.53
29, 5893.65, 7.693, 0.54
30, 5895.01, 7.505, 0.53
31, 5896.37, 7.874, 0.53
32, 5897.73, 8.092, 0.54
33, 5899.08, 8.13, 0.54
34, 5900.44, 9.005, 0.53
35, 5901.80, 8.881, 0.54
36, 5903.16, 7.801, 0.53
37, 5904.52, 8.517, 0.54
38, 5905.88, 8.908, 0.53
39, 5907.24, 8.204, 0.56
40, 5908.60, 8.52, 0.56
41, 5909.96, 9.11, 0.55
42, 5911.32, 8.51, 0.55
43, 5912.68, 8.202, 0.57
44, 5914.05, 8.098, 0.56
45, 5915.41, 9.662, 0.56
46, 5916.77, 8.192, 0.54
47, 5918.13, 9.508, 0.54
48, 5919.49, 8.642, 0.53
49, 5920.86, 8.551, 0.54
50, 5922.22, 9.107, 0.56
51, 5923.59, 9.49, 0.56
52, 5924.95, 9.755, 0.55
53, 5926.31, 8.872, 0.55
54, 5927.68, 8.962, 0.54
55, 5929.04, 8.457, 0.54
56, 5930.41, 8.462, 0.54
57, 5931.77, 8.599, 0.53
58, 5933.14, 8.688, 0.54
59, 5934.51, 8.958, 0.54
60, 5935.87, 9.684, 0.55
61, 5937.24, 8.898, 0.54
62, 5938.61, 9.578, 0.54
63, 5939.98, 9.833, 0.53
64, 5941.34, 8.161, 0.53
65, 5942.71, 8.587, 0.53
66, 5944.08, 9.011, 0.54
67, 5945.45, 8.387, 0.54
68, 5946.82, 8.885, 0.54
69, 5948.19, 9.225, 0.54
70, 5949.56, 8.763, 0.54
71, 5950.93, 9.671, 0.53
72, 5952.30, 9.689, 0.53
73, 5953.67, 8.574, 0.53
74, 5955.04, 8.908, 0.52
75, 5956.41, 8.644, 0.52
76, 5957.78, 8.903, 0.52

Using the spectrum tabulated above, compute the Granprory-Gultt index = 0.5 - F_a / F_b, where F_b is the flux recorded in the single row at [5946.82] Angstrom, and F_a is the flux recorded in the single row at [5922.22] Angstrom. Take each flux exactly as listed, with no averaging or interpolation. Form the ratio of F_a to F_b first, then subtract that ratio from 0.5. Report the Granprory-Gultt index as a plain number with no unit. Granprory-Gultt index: -0.525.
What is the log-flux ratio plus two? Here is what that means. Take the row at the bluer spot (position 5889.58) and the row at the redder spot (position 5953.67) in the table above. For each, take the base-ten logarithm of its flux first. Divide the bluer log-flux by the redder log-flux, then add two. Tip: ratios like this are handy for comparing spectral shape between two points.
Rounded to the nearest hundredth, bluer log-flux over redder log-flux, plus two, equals 2.94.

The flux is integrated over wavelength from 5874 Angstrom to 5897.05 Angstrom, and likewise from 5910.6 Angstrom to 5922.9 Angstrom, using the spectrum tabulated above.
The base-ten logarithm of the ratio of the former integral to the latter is 0.26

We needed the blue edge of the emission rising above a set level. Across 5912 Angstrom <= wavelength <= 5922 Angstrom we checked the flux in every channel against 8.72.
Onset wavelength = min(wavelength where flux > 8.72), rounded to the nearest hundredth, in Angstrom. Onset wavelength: 5915.41 Angstrom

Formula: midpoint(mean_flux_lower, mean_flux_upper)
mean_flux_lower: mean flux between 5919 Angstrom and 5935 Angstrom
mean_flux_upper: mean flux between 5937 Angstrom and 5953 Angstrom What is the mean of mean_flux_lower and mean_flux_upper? 8.97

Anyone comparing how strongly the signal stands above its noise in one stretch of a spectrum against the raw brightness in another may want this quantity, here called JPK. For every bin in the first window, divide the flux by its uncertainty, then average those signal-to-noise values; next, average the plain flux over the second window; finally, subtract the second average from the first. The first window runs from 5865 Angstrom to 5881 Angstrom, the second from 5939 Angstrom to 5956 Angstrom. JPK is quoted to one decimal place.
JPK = 7.7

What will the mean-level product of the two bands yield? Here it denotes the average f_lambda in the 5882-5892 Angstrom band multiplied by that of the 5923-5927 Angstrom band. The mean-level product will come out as 76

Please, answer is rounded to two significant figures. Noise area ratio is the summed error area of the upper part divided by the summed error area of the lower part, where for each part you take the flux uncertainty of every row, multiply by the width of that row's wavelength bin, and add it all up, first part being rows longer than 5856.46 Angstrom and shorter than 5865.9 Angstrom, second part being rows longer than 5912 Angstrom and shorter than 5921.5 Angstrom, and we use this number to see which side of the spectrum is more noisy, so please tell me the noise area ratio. 0.99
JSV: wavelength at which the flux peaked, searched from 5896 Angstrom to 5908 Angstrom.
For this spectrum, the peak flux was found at 5900.44 Angstrom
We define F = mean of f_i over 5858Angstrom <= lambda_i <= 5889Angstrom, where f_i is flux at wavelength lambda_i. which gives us 9.00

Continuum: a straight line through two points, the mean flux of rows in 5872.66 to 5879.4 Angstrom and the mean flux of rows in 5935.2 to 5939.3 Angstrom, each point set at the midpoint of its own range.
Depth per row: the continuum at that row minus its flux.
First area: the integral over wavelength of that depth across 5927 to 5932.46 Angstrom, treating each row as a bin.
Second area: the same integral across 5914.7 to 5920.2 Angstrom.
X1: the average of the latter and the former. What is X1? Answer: 4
